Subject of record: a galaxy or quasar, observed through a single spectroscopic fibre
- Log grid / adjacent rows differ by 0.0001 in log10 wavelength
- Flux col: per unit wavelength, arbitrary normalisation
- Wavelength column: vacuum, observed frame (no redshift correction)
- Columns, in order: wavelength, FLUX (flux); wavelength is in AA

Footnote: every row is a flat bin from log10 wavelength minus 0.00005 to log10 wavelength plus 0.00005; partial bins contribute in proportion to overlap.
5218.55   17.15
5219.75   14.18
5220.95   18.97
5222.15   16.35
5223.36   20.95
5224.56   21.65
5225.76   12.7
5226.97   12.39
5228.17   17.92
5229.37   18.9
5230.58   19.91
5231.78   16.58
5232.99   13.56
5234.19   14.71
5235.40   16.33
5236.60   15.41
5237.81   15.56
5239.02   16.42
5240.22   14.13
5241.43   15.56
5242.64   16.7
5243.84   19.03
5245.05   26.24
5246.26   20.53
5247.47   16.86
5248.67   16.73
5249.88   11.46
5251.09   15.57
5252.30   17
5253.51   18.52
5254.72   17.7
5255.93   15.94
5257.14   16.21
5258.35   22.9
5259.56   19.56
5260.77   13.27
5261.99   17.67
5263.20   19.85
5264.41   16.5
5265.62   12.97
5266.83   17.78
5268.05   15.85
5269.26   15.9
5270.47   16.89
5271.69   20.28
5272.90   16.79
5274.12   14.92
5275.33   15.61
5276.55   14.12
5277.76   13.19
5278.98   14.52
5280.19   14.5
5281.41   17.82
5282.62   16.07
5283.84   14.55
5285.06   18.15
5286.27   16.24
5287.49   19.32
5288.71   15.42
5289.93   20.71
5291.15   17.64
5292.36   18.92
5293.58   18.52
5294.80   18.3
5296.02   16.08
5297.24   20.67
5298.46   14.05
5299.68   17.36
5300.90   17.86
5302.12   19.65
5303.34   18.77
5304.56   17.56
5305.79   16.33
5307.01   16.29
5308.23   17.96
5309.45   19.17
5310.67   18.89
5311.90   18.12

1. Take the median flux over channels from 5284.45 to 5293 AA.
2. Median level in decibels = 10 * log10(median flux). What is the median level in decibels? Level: 12.6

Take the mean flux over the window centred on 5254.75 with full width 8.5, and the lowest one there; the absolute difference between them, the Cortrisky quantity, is 2.1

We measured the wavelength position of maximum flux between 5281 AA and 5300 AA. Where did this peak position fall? 5289.93 AA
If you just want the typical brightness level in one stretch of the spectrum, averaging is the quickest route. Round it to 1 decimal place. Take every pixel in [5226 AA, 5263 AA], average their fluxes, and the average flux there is 17.0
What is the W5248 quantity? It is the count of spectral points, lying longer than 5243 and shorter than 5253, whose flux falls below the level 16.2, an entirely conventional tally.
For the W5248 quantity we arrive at 2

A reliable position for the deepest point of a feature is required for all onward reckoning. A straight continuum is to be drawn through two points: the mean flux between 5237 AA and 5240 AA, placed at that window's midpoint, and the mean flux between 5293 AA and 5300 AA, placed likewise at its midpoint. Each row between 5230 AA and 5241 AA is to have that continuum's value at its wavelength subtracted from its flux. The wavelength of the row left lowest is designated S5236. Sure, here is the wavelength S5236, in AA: 5232.99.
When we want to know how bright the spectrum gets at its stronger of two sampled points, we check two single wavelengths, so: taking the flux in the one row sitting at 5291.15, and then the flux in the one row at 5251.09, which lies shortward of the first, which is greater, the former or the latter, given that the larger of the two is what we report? 17.6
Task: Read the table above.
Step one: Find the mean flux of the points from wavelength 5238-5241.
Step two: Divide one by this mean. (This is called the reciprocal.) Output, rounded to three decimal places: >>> 0.065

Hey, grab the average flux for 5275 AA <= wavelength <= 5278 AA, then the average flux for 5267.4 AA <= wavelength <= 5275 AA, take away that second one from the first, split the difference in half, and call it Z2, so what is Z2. -1.2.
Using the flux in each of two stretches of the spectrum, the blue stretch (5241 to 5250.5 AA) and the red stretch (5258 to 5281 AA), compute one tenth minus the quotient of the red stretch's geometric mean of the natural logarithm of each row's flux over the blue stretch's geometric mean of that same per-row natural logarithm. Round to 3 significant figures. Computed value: -0.877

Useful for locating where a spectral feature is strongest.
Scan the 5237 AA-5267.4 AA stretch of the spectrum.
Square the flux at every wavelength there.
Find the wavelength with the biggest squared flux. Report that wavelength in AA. 5245.05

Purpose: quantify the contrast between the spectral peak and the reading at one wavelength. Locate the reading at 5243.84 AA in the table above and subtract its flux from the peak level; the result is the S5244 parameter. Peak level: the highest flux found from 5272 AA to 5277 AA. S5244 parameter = -2.2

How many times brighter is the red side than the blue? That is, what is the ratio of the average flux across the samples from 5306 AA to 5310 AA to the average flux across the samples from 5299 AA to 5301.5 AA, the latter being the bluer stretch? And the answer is 1.01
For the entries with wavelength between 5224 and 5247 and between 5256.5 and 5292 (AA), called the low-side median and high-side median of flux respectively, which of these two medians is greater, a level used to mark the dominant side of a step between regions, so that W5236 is 16.4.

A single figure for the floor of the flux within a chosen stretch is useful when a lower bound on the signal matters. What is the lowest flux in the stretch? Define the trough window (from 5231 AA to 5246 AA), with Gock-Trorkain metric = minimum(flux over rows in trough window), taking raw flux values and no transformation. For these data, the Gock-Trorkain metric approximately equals 13.56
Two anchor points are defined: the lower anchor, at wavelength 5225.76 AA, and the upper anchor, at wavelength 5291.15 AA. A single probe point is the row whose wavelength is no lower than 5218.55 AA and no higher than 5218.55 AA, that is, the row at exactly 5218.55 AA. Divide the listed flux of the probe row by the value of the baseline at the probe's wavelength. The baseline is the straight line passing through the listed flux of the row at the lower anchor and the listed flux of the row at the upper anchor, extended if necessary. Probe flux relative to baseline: 1.41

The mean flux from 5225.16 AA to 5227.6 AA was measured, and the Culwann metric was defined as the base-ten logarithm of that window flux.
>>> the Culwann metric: 1.10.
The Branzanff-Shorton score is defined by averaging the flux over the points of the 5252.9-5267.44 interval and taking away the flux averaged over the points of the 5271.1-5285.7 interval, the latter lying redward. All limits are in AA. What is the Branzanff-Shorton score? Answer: 1.5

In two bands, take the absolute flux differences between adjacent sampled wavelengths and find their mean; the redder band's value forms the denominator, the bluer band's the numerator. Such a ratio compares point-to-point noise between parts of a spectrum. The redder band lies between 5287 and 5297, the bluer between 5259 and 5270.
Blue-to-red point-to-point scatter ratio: 1.4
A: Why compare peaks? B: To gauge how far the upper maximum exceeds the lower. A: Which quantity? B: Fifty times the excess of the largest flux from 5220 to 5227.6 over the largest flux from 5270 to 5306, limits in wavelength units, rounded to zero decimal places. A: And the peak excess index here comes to 47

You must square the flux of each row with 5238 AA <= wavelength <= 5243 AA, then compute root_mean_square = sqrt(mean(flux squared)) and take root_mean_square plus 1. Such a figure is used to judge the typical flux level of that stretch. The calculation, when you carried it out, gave 16.7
